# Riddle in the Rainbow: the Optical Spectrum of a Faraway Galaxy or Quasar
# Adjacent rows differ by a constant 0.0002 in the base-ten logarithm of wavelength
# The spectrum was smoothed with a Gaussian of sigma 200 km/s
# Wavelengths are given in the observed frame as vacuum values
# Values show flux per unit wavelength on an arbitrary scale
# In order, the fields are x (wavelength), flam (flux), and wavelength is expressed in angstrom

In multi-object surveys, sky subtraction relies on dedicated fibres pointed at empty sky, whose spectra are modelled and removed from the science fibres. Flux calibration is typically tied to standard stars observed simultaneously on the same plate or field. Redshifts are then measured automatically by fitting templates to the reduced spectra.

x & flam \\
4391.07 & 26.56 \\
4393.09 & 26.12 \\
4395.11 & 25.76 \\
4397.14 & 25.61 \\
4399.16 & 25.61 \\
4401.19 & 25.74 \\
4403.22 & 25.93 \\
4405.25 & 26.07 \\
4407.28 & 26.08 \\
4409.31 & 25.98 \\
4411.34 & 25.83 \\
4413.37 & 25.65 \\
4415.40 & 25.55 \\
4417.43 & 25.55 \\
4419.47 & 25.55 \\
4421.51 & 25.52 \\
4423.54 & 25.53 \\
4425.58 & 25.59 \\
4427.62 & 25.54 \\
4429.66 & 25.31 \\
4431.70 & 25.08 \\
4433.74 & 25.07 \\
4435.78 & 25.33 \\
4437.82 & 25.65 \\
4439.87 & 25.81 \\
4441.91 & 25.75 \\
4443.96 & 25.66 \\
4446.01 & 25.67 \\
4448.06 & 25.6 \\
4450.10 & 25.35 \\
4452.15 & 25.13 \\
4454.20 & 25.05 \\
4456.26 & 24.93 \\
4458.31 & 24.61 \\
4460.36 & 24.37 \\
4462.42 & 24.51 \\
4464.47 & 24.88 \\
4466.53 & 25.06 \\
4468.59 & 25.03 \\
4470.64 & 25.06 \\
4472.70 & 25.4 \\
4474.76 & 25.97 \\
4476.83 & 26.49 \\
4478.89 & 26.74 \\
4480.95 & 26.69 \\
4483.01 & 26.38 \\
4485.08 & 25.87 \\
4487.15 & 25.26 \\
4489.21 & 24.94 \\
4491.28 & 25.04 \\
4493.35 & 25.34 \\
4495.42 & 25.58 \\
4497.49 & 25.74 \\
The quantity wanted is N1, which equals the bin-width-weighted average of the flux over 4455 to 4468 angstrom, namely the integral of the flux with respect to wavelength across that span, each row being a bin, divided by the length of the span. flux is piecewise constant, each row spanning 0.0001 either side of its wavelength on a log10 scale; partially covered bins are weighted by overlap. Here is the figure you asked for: 24.7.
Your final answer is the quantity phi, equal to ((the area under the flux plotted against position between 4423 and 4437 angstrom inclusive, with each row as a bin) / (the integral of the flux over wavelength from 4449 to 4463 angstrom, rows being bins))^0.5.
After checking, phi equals 1.01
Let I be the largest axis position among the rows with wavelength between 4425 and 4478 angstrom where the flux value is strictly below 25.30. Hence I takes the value 4470.64 angstrom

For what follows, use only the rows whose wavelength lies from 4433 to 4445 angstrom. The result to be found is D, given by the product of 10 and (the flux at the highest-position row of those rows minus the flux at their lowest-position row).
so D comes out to 6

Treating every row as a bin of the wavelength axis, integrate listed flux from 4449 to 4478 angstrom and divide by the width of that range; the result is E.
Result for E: 25.1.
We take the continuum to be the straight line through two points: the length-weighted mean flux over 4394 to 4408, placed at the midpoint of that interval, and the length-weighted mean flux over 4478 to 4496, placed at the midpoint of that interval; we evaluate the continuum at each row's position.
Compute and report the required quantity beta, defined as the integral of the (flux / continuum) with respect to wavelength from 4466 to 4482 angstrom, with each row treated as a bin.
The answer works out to 16.04 angstrom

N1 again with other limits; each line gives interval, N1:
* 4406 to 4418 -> 25.8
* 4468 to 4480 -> 25.8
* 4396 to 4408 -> 25.8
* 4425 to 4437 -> 25.3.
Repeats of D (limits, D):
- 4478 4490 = -18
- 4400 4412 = 1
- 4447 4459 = -10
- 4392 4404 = -2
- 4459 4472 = 7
